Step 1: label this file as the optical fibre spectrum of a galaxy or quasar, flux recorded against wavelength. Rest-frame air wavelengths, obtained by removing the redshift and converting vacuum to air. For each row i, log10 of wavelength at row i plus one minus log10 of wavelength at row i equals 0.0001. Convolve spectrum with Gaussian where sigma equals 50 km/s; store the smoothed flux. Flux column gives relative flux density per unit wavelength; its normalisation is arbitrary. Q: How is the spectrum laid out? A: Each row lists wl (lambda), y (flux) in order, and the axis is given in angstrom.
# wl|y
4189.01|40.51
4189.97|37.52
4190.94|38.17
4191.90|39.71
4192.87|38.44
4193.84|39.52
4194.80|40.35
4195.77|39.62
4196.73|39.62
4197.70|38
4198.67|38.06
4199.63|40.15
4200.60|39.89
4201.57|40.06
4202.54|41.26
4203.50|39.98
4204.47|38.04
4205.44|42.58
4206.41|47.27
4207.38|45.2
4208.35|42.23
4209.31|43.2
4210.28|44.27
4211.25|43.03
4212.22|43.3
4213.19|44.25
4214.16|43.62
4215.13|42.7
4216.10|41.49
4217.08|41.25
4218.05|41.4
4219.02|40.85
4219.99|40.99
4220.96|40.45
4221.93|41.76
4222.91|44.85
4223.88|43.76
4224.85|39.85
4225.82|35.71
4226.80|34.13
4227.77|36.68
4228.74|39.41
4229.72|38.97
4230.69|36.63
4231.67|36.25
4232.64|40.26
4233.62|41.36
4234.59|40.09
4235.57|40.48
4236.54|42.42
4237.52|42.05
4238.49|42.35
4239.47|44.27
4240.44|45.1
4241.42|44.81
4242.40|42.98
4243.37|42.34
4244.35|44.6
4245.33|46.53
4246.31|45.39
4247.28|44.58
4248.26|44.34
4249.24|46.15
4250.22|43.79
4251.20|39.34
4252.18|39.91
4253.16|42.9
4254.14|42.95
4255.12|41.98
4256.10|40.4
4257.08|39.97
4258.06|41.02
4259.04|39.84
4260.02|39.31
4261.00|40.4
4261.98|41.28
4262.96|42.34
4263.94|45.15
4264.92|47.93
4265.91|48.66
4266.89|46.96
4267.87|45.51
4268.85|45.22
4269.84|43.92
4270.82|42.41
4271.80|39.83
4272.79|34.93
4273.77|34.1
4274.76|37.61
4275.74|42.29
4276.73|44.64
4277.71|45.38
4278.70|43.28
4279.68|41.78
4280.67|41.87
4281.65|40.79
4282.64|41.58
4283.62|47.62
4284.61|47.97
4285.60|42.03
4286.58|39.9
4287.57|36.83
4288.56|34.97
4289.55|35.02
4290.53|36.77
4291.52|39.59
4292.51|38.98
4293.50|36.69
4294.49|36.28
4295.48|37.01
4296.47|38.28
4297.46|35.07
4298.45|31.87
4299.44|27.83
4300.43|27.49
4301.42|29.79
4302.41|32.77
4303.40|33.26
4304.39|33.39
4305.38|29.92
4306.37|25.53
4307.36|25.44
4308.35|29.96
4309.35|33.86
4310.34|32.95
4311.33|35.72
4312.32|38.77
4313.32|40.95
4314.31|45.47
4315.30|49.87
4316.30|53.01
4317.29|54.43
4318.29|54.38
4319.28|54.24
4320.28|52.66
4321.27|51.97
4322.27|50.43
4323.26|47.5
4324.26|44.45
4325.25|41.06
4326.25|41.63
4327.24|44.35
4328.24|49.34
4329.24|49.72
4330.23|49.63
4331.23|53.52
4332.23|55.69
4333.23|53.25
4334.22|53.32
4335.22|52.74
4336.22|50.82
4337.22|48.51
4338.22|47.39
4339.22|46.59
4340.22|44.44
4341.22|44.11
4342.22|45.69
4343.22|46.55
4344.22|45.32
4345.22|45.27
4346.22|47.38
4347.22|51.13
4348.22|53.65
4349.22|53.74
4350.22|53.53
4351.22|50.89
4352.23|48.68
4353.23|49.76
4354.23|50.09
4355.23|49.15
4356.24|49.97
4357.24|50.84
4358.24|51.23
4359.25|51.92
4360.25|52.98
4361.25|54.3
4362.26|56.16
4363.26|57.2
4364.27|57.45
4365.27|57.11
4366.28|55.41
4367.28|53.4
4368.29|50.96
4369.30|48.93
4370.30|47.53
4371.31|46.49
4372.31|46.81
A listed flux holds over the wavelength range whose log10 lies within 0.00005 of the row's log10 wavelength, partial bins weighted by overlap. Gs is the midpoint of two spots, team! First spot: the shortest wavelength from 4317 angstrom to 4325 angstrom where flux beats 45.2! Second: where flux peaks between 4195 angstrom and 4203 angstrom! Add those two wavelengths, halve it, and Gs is 4259.9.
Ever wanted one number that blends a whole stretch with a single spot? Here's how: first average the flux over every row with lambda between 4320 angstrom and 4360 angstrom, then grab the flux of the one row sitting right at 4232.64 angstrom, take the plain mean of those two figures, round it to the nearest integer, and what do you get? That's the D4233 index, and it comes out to 45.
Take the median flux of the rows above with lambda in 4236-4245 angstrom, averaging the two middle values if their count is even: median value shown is 43.0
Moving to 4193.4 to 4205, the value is 39.8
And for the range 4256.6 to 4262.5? 40.2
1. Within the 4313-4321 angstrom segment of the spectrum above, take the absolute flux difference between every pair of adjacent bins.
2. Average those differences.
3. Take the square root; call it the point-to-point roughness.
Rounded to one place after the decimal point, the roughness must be 1.5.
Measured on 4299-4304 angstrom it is 1.2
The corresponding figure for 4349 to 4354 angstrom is 1.2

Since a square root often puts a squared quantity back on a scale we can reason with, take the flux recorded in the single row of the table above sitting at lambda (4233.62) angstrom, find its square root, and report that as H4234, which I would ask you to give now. 6.4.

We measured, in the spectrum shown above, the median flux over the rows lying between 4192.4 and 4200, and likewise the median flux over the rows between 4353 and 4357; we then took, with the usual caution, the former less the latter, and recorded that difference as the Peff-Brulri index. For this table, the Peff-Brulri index -10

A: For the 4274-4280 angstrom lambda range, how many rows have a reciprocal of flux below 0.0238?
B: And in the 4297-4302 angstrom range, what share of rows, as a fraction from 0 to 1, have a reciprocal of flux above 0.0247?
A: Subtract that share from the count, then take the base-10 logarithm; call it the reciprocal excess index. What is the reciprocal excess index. 0.5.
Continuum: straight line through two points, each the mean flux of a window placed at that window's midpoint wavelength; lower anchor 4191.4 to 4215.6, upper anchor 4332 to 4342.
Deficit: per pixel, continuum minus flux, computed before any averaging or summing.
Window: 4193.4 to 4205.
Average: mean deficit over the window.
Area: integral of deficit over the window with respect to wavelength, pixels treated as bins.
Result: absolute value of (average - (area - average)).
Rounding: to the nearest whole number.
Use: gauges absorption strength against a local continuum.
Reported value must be 15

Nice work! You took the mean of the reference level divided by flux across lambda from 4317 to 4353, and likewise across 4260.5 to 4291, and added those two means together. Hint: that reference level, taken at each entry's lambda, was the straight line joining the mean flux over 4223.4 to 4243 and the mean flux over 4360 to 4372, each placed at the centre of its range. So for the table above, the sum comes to 2.10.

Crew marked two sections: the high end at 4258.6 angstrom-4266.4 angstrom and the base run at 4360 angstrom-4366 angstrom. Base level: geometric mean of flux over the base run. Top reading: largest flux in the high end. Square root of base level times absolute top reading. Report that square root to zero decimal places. 52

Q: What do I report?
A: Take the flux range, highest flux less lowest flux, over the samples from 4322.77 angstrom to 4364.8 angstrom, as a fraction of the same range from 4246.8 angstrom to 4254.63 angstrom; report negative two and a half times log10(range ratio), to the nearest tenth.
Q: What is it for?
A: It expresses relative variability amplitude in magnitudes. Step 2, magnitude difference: -1.0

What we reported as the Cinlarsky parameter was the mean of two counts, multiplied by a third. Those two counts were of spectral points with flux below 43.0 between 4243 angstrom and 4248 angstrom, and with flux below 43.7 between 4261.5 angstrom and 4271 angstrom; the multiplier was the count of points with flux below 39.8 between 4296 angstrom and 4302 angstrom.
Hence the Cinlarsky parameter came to 12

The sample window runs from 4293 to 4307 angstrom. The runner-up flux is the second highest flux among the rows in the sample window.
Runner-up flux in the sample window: 37.01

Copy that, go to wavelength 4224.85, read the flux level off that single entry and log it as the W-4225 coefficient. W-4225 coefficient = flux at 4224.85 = 39.85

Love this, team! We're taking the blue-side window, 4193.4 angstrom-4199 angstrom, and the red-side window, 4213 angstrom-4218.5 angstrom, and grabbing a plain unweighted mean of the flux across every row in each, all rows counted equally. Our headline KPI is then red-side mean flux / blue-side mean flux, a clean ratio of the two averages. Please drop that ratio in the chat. 1.08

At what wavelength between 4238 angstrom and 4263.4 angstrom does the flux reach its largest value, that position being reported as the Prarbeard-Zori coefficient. 4245.33 angstrom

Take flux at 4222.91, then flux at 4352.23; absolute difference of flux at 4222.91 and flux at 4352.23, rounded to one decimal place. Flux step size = 3.8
